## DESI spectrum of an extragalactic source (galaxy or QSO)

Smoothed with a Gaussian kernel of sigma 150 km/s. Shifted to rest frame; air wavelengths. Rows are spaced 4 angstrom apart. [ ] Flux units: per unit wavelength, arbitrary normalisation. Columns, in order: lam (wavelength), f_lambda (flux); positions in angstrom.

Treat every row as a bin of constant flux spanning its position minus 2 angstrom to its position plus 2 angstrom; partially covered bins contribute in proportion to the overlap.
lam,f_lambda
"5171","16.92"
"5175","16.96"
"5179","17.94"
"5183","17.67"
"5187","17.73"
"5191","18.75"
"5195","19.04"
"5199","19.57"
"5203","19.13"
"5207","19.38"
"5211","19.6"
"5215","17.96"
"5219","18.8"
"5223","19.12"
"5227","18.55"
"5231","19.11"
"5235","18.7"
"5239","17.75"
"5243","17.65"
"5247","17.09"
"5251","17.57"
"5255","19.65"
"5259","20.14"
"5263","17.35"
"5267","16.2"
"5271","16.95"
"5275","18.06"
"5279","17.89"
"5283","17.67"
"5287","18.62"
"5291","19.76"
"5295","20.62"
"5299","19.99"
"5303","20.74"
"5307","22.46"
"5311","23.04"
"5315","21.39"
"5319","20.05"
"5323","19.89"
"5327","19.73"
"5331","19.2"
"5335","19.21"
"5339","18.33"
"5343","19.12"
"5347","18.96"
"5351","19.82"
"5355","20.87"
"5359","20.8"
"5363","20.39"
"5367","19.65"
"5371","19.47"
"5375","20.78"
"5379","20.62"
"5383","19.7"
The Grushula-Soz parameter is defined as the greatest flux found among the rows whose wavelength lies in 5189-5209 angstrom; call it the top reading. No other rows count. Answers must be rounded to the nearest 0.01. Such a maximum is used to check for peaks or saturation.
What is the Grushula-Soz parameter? 19.57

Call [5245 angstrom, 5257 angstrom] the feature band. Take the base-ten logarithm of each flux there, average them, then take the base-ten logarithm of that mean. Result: 0.099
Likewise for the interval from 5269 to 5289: 0.097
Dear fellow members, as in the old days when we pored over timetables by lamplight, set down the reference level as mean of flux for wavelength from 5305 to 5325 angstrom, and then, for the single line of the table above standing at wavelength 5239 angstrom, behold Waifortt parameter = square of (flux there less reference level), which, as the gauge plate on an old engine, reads 13.1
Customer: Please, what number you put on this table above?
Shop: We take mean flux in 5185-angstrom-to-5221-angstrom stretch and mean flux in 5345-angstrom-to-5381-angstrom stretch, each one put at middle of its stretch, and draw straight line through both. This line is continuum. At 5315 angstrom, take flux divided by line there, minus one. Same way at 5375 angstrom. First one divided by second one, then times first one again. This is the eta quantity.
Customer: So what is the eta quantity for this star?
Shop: 0.254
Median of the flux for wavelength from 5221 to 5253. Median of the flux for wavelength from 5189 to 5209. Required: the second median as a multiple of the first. 1.05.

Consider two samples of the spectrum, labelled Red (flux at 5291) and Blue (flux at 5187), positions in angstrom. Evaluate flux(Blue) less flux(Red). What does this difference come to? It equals -2.0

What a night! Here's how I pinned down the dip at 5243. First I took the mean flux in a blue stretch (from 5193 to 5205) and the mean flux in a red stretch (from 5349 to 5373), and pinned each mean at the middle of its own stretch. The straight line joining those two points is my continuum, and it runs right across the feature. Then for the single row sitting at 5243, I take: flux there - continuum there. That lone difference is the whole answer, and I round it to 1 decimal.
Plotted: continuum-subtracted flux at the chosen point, -1.8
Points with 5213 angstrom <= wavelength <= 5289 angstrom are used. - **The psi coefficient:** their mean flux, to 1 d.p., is 18.1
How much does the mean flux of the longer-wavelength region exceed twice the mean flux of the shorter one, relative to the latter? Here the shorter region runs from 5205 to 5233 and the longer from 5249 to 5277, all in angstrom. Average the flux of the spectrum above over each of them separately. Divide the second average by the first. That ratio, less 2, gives -1.05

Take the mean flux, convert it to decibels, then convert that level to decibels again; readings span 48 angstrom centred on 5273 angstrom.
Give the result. 11.0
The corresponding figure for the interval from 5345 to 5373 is 11.1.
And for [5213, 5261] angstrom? 11.0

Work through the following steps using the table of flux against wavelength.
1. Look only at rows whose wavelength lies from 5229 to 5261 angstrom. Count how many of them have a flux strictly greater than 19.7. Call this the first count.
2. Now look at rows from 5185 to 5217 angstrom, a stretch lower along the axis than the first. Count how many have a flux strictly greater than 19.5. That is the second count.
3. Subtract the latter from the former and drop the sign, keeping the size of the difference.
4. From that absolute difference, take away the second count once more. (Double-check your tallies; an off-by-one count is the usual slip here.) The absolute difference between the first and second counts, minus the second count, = -1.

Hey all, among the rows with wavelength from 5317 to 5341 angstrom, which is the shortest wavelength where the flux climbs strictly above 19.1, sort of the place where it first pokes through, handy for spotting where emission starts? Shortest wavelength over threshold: 5319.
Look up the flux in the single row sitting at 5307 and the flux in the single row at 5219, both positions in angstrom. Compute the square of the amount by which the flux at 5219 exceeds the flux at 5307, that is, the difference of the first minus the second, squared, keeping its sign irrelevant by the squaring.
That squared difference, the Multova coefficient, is 13.4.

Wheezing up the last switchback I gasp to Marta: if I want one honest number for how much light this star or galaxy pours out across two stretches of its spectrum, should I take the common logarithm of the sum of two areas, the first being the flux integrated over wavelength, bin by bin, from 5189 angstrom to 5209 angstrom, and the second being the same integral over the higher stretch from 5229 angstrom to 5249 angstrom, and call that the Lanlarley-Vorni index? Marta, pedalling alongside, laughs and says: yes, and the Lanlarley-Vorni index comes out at 2.87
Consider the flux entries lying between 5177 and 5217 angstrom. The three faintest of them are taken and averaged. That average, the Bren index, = 17.8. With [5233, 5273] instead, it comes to 16.7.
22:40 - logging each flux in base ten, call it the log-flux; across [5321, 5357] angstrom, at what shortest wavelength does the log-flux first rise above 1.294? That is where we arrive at 5323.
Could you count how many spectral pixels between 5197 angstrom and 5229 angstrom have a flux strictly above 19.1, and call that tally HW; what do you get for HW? 5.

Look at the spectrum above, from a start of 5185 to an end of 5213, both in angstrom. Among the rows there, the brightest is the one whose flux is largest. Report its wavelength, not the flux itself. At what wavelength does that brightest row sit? 5211 angstrom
